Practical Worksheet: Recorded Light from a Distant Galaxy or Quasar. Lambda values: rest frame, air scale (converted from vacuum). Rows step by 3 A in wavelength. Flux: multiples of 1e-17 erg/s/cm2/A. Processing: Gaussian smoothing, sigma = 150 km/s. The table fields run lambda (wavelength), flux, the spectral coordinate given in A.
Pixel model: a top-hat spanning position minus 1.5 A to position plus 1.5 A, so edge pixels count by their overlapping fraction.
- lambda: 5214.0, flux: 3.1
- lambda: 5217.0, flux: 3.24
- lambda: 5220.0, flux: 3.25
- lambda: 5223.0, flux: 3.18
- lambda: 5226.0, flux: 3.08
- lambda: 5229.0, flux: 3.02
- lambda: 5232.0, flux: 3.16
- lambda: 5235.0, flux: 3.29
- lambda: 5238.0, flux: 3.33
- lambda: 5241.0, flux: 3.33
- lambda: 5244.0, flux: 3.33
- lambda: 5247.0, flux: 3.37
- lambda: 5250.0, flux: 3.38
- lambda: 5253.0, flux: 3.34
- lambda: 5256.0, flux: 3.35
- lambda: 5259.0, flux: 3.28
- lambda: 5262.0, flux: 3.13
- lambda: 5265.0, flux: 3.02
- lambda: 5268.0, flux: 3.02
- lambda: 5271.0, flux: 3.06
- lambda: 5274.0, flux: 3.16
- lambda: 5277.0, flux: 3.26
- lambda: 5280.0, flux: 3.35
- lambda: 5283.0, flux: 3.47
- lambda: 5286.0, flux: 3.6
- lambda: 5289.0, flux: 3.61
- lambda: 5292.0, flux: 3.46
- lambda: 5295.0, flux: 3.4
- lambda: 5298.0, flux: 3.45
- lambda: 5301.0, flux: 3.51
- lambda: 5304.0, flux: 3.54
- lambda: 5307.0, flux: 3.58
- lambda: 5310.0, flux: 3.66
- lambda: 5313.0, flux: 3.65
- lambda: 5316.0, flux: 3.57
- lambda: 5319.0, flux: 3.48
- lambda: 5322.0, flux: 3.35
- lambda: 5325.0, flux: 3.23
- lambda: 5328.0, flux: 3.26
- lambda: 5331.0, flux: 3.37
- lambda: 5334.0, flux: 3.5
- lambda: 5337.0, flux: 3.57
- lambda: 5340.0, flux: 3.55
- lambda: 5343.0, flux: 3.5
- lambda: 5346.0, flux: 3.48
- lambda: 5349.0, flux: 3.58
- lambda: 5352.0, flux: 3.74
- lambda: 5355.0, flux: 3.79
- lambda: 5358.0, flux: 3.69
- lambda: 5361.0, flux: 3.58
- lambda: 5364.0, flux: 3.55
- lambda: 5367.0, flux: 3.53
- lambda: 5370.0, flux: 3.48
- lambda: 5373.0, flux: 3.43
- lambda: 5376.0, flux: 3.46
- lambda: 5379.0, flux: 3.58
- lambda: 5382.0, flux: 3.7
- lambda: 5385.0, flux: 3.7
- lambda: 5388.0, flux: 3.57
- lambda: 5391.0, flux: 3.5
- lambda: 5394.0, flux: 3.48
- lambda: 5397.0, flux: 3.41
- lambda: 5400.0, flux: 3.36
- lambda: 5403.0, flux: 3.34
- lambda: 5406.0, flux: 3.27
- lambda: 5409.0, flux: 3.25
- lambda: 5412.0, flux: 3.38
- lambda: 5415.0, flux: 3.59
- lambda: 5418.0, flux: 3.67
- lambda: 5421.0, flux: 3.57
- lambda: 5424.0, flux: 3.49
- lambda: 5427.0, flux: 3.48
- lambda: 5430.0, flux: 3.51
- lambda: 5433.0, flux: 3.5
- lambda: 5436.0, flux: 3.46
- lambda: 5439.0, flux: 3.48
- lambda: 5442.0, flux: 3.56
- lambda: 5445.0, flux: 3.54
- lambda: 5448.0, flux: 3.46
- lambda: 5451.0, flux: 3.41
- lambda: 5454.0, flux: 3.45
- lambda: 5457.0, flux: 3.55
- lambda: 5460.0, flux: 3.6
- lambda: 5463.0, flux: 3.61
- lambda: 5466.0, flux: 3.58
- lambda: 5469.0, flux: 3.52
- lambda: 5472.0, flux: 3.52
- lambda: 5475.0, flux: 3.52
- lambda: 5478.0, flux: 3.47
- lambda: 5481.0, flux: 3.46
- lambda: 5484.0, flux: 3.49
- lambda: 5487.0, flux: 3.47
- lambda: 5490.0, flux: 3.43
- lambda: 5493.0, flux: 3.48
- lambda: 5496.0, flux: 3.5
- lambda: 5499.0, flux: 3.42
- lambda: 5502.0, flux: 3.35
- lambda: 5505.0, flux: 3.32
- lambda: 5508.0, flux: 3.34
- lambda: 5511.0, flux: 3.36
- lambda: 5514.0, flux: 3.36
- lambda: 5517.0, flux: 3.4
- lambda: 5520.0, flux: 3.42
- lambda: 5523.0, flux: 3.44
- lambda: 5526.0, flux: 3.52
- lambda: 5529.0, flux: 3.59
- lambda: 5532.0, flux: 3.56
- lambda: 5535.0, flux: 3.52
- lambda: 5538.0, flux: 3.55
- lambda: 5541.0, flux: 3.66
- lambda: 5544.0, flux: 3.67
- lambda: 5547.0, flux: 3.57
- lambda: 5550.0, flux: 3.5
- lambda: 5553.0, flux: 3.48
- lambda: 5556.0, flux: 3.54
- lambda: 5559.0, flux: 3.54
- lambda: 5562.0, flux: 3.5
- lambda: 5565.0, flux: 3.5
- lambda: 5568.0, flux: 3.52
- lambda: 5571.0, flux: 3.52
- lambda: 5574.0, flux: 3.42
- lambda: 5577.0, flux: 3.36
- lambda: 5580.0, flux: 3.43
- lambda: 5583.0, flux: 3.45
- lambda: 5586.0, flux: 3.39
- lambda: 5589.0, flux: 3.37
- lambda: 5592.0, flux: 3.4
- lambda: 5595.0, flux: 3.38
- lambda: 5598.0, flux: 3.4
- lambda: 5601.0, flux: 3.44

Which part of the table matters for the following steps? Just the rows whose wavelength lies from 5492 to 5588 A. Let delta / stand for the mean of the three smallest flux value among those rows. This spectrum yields 3.34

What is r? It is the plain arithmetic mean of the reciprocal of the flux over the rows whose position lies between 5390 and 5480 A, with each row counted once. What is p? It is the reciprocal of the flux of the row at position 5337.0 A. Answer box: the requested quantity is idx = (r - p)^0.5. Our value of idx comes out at 0.084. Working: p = 0.280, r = 0.287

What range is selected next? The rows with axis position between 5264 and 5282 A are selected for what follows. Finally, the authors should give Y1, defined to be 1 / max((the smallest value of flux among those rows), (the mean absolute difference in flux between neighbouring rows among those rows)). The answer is 0.331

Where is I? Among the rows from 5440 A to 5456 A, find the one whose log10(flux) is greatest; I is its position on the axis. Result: 5442.0 A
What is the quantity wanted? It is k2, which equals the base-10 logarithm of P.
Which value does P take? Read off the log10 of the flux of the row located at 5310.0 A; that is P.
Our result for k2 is -0.249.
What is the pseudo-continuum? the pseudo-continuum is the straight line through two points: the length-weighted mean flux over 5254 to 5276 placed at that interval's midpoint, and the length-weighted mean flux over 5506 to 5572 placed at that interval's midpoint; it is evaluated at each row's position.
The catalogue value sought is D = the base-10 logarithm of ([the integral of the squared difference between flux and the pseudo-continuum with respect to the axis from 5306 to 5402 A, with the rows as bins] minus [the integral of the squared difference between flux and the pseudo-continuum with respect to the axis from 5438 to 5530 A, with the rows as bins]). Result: 0.86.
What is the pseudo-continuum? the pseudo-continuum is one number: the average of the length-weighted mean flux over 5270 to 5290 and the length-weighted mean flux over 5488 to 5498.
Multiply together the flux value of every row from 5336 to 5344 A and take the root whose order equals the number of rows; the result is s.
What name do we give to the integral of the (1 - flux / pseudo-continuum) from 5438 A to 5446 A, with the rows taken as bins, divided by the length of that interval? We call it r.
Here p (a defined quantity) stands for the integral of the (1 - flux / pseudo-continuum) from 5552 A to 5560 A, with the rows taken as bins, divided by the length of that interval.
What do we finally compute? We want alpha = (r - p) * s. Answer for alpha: -0.01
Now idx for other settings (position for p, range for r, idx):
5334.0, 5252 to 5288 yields 0.150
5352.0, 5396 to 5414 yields 0.180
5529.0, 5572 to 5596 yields 0.125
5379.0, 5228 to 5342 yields 0.136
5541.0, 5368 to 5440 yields 0.118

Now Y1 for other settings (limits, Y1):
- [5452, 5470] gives 0.290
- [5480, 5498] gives 0.292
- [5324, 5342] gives 0.310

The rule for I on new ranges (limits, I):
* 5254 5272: 5256.0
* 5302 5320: 5310.0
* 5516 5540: 5529.0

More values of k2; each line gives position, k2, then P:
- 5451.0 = -0.273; 0.533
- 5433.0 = -0.264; 0.544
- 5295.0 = -0.275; 0.531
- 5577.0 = -0.279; 0.526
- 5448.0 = -0.268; 0.539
